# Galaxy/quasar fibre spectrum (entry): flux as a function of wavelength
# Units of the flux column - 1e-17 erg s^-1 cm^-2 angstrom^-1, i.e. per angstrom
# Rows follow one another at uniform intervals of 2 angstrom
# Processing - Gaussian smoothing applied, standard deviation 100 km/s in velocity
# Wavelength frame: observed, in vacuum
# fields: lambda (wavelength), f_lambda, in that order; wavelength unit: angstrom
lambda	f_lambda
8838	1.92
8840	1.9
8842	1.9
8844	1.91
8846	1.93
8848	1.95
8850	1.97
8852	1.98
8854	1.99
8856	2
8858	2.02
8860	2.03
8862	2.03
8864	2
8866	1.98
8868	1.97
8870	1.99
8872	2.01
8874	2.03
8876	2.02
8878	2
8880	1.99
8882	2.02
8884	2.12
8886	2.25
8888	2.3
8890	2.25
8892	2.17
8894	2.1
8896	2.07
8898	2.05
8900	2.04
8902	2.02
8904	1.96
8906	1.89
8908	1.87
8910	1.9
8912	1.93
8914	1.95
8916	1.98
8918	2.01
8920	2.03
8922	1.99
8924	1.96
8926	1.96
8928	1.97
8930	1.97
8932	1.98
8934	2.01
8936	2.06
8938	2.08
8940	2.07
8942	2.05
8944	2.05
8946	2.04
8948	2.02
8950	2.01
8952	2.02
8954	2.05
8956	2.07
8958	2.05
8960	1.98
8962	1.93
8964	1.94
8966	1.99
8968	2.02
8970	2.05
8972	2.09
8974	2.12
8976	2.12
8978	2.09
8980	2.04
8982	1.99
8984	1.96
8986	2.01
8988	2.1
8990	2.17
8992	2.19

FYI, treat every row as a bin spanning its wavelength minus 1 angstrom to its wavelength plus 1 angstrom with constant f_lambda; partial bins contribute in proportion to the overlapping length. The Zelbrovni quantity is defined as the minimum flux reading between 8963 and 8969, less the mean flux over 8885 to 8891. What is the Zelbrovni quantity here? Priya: -0.33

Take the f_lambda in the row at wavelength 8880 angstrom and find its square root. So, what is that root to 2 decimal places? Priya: 1.41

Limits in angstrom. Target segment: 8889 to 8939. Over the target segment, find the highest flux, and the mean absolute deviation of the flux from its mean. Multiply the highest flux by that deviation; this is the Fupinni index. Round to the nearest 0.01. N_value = 0.14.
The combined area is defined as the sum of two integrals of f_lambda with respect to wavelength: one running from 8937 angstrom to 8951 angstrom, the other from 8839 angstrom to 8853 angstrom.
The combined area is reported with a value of 55.7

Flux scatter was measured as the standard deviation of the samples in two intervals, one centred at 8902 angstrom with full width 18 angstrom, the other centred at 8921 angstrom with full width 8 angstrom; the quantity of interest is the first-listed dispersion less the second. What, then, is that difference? 0.06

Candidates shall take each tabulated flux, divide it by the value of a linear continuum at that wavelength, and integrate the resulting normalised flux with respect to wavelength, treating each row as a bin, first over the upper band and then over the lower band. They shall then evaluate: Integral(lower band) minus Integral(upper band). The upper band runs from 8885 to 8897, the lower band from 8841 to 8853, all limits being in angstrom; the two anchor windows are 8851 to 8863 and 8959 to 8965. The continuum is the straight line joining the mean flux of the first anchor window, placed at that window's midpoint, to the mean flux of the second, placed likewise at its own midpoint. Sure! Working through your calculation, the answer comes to -1.6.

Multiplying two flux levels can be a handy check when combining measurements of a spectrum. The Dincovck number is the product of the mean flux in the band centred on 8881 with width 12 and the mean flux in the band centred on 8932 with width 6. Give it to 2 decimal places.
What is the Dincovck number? 4.11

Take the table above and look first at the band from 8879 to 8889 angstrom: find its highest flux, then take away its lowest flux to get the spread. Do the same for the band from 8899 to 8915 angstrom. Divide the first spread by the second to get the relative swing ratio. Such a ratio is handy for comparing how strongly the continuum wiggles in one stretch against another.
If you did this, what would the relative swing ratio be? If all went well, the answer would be 1.82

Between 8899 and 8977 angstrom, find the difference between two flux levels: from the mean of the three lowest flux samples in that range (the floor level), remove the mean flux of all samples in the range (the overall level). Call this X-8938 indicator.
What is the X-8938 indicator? -0.12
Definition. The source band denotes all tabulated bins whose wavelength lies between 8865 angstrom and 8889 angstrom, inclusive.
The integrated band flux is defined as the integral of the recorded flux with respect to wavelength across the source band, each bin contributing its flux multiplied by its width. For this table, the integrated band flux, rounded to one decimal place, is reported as 49.4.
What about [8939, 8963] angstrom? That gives 48.7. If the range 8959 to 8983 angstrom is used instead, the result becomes 48.7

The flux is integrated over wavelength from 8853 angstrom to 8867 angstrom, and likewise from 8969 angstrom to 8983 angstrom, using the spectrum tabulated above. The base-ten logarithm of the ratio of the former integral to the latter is -0.014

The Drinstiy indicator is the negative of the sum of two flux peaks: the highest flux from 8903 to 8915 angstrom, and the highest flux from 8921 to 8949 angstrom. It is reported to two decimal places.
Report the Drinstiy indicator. -4.04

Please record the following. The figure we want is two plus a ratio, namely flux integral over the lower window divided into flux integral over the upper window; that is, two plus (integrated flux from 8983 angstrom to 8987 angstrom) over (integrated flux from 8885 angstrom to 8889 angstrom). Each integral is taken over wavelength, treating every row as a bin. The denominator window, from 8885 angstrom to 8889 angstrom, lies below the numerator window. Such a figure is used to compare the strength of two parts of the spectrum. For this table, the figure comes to 2.87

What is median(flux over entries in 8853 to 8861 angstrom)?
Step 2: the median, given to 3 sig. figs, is 2.01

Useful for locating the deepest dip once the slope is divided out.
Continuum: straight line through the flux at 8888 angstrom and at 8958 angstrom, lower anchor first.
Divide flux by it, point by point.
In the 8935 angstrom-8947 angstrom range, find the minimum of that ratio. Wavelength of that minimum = 8936 angstrom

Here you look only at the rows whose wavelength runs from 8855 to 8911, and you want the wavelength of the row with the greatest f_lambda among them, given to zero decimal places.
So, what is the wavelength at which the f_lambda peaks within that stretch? 8888 angstrom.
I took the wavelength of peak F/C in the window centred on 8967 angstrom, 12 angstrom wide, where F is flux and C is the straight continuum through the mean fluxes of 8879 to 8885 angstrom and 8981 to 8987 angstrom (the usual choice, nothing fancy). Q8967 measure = 8972 angstrom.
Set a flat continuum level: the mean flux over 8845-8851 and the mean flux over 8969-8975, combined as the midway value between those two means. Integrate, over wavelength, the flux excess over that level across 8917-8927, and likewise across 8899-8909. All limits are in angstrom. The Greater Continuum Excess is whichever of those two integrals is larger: -0.28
